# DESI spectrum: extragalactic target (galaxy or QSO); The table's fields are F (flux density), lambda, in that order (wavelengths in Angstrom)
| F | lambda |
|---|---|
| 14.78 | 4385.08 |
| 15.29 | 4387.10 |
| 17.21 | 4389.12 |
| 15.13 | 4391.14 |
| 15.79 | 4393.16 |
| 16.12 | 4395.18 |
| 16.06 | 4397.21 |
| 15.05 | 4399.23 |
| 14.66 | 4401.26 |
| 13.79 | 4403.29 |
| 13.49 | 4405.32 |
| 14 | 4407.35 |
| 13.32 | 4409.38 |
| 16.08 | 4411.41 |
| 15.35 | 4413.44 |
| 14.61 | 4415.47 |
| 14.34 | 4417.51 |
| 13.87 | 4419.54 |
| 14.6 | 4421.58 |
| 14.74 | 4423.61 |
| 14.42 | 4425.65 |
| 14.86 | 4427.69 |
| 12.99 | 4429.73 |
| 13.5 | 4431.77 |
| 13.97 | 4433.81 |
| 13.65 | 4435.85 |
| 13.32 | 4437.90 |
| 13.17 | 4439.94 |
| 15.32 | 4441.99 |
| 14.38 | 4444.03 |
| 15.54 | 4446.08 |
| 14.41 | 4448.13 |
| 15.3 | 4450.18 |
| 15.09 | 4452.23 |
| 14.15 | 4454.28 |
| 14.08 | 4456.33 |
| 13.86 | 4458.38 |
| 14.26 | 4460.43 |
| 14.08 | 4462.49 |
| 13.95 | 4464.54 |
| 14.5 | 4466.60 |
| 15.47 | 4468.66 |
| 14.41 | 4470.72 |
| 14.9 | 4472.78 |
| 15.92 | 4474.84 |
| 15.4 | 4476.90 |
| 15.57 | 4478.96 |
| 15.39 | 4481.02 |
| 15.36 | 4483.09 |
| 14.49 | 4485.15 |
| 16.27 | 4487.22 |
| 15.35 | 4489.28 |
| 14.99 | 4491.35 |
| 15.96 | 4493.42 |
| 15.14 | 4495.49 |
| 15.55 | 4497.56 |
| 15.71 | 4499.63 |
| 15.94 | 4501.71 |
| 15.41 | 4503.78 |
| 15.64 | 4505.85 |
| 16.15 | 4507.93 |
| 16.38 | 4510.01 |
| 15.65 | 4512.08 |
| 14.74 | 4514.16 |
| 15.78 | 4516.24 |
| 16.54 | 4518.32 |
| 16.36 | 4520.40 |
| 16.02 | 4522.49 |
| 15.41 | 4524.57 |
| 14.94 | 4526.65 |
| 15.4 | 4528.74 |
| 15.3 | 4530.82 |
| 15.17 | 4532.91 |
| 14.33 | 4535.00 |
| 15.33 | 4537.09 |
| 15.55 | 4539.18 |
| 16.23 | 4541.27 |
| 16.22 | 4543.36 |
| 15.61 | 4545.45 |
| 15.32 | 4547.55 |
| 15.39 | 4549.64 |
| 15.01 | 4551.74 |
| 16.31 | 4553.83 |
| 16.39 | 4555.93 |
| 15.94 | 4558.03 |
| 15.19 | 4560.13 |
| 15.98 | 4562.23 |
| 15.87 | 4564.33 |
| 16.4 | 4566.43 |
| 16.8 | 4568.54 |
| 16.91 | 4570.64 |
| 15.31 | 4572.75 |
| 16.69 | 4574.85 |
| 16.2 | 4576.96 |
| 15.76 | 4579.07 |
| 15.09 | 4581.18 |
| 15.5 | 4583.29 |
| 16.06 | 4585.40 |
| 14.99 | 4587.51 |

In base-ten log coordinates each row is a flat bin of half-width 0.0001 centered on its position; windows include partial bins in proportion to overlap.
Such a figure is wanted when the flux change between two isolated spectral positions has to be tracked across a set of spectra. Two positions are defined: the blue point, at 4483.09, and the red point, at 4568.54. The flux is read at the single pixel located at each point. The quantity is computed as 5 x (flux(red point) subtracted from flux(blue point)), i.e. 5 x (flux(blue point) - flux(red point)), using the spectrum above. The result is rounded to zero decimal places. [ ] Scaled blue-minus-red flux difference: -7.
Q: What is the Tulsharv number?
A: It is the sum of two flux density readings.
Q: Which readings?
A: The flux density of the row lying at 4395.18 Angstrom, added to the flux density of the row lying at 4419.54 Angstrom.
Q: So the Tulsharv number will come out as 30.0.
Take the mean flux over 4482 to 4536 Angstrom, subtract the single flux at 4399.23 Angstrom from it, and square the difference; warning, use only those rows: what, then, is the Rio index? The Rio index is 0.24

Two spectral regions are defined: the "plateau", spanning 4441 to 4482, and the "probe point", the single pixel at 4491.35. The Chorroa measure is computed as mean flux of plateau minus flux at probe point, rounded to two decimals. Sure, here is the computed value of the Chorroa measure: -0.19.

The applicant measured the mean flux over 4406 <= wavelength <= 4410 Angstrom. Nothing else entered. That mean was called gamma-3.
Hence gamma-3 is 13.7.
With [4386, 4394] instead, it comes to 15.9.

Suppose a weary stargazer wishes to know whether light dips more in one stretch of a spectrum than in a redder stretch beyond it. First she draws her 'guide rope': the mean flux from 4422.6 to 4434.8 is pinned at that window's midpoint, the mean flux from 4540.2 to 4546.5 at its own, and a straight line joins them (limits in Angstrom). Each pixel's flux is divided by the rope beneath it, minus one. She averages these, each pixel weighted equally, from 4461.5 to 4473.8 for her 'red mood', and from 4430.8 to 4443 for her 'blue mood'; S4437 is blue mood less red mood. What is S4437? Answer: -0.015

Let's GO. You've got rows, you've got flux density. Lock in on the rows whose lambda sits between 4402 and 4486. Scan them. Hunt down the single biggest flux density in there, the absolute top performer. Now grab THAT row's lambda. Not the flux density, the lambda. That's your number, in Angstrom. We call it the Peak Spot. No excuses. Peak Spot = 4411.41 Angstrom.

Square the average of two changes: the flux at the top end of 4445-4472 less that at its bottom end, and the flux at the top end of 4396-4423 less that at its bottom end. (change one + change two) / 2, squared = 1.7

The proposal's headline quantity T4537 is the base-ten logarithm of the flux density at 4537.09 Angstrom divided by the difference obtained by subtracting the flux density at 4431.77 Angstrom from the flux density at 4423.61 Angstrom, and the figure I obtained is 1.1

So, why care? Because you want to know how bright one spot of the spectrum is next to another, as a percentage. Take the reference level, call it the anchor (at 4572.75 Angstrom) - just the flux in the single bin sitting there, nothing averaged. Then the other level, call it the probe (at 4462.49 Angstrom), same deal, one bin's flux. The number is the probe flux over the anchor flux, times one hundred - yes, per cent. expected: 92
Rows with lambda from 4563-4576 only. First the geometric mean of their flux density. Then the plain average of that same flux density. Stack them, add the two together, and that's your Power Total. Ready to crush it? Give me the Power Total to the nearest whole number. 33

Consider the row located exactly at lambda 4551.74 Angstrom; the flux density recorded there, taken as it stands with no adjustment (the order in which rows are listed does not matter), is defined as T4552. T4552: 15.01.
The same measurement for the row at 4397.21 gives 16.06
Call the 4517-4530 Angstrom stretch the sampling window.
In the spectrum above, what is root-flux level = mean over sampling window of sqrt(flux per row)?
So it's 3.97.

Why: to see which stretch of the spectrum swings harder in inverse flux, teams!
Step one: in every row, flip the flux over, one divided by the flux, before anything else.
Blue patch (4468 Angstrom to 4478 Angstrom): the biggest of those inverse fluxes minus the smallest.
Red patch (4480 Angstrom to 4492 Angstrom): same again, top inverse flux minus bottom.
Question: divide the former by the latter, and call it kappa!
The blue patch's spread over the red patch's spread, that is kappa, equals 0.87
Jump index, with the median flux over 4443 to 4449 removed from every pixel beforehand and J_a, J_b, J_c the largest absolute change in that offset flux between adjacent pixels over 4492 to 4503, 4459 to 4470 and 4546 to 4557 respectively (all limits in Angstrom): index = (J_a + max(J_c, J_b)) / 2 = 1.06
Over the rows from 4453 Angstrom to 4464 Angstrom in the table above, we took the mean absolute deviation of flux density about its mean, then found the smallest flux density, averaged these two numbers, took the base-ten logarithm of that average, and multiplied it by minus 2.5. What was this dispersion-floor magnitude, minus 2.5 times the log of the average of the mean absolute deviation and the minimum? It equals -2.11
